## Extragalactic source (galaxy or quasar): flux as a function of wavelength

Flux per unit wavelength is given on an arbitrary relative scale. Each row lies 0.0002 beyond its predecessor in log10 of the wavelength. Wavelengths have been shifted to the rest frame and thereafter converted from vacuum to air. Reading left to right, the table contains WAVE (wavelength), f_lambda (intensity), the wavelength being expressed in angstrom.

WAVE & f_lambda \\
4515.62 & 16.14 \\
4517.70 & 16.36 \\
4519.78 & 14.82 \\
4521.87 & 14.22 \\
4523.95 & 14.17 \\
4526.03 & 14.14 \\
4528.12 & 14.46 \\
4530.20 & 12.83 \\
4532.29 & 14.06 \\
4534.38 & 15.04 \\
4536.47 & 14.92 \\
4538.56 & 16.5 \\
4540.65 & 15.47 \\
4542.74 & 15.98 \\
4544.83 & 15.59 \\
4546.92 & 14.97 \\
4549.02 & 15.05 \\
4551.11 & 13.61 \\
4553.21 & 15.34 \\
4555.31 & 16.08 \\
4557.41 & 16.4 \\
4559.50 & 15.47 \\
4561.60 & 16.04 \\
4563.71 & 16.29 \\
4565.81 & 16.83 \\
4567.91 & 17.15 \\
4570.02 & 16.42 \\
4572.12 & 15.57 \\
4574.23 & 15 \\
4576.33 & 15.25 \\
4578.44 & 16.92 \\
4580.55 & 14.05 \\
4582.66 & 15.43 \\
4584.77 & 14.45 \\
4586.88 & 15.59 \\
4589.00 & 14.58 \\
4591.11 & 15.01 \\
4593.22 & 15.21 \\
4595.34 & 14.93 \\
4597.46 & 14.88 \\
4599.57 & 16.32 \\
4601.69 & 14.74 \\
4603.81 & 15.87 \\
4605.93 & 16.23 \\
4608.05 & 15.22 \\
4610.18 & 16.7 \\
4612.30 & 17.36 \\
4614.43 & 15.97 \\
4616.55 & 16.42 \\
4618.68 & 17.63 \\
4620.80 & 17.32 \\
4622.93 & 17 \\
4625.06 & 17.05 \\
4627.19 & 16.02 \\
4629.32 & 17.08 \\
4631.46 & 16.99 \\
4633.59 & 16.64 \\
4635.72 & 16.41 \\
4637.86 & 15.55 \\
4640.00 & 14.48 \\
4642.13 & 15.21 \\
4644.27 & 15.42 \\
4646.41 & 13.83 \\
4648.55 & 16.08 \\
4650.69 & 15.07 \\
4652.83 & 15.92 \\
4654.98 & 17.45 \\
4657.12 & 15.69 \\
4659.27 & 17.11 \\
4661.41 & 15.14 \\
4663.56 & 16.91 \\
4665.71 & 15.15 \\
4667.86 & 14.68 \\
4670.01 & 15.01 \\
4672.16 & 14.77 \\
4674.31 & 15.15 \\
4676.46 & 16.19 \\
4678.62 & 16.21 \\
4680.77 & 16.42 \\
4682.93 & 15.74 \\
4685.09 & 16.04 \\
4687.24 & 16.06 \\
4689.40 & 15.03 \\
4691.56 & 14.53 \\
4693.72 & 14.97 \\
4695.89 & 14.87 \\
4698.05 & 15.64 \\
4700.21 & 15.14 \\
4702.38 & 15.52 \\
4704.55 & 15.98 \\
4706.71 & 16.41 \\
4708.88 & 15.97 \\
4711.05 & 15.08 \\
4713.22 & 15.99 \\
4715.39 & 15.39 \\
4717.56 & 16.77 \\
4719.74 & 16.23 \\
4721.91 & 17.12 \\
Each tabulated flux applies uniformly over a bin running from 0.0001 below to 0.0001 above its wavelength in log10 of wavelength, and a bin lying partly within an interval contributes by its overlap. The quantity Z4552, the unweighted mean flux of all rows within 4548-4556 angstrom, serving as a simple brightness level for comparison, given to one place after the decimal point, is 15.0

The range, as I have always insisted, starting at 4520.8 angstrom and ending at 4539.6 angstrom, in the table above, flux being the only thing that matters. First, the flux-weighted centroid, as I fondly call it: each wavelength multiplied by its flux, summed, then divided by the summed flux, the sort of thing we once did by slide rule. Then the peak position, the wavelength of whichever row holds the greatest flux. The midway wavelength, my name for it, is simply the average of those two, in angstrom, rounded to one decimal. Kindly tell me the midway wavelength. 4534.5 angstrom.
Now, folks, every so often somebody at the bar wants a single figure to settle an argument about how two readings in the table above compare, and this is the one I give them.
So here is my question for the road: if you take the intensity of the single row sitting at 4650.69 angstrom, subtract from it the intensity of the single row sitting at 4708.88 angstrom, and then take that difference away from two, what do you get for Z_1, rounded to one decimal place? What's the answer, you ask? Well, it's 2.9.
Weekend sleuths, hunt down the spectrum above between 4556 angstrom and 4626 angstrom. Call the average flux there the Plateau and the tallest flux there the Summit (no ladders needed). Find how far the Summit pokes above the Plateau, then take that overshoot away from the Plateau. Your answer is 14.2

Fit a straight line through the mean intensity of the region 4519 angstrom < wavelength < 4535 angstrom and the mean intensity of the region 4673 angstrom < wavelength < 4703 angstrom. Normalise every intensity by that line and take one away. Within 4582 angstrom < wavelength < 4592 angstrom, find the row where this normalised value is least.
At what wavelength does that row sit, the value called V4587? 4584.77 angstrom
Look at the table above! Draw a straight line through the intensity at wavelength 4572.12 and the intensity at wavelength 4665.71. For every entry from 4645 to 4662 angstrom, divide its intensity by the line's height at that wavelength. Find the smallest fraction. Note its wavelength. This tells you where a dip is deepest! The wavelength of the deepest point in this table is 4646.41 angstrom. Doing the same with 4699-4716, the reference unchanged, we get 4711.05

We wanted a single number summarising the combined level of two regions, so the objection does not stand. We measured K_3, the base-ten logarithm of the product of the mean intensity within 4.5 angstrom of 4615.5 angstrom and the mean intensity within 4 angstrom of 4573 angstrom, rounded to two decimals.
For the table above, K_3 2.42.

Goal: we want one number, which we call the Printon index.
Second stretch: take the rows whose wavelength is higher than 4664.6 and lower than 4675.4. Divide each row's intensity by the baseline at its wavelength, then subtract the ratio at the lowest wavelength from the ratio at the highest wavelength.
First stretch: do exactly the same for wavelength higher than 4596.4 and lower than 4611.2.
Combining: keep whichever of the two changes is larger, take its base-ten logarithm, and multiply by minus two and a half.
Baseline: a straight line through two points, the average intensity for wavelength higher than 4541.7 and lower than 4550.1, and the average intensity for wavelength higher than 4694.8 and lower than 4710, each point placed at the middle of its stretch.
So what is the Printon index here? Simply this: 2.3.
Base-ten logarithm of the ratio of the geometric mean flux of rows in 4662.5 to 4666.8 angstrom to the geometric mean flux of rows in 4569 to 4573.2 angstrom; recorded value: 0.00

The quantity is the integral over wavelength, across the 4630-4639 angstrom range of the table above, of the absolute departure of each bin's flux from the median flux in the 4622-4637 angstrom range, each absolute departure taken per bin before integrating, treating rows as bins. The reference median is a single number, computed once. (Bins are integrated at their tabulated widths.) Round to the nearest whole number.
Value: 5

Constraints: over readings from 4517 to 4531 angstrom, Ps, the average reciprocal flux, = 0.070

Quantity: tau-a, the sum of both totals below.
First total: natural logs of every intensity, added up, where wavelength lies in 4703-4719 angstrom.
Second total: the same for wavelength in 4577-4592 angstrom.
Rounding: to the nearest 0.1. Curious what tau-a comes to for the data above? 38.4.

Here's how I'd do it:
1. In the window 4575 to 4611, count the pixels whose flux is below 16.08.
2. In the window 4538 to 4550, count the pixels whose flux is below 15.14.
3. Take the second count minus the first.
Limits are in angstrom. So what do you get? -11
